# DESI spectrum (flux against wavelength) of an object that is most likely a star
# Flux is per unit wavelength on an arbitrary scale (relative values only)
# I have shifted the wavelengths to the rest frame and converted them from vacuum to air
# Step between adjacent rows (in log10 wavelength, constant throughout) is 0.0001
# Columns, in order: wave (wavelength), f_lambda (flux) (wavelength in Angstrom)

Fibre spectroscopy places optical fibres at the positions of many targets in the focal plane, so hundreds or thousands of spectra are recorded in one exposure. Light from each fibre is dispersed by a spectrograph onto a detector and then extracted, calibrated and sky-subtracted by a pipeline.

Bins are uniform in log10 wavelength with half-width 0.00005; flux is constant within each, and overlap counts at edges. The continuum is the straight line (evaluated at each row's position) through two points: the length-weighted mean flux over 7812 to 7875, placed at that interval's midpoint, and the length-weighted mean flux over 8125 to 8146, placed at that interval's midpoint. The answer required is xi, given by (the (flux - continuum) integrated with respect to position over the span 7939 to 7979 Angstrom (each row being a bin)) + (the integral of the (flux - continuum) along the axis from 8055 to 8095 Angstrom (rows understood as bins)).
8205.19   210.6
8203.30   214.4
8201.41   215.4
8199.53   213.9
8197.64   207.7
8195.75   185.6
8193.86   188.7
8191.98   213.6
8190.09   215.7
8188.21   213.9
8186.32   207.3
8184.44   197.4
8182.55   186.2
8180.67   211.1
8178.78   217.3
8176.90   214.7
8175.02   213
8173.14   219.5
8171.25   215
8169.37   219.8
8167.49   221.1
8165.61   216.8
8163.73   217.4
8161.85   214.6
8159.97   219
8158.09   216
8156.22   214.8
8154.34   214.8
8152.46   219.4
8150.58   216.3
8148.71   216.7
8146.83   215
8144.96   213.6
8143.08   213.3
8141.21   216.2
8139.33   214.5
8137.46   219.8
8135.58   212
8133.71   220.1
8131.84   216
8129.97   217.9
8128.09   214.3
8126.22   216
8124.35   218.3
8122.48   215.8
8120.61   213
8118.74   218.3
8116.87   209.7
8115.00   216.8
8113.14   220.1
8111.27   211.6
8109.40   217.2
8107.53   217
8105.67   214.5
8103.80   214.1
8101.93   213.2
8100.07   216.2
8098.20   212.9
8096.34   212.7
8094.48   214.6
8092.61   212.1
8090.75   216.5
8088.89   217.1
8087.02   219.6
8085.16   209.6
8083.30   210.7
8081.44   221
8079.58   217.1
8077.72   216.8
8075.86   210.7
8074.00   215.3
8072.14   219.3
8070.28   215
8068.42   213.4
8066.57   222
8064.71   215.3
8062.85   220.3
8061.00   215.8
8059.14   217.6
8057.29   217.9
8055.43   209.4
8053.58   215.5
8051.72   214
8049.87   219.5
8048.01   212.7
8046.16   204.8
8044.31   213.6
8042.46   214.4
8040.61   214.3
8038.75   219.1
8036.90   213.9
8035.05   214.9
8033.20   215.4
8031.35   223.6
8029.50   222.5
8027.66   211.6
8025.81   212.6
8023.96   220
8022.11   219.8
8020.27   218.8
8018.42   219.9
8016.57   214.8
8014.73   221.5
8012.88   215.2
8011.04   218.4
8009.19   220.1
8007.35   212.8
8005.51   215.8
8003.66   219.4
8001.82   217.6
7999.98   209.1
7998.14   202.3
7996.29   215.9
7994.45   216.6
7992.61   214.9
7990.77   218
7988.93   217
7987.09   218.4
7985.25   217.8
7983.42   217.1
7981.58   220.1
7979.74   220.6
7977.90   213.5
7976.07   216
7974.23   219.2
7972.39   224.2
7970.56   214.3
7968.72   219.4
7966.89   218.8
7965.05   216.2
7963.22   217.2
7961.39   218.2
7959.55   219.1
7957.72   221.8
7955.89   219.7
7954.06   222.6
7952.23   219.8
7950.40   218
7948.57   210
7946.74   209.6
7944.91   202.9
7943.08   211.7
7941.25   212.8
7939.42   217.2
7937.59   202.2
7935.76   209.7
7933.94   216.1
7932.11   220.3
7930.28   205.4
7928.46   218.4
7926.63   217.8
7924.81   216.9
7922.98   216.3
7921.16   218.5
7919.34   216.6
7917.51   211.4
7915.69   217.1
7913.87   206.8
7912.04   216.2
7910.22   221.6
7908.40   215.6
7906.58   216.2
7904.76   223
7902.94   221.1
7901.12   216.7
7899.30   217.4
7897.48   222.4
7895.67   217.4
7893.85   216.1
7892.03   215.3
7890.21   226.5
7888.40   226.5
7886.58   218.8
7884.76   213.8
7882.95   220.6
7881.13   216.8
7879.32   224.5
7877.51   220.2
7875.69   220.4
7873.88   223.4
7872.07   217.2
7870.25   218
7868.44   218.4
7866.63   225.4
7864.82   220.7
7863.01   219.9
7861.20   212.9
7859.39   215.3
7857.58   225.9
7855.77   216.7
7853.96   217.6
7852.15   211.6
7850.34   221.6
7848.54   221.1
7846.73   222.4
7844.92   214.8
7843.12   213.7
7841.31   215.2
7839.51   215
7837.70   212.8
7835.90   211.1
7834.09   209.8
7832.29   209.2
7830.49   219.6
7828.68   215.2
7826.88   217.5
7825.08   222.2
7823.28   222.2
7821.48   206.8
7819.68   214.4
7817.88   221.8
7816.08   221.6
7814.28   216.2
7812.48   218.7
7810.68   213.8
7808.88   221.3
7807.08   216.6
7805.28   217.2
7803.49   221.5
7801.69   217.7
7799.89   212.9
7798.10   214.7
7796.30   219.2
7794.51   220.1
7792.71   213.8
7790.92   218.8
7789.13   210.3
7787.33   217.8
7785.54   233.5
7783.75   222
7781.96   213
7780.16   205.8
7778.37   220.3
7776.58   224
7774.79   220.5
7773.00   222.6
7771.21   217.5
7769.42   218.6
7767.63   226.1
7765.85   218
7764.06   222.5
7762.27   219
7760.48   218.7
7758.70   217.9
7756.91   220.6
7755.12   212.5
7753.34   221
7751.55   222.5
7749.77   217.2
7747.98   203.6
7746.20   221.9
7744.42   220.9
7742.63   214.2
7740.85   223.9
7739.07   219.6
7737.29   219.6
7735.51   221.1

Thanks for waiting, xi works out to -21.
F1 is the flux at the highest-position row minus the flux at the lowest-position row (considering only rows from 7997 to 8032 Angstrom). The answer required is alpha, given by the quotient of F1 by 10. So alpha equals 2.1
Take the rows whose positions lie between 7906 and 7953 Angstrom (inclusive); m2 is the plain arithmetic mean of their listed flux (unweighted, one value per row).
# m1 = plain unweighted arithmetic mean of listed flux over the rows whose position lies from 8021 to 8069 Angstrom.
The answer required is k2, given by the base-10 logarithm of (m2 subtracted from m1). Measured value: 0.27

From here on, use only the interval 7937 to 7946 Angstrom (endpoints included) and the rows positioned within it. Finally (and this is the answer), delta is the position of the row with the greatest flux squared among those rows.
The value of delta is 7939.42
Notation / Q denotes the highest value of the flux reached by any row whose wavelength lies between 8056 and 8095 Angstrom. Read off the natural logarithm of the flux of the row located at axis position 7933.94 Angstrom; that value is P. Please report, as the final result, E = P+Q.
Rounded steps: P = 5.38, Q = 222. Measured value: 227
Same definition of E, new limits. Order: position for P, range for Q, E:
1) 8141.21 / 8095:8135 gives 225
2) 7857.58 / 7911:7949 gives 226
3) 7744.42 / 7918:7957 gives 228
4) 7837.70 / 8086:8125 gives 225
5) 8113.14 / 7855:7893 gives 232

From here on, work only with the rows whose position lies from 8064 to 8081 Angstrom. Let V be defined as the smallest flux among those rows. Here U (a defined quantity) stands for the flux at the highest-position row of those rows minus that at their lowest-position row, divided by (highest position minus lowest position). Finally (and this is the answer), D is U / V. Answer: 0.0006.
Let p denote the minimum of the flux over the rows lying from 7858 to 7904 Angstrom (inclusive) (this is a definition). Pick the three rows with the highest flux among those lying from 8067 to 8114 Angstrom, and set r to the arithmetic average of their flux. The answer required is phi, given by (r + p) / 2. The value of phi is 217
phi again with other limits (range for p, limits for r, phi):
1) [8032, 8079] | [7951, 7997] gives 214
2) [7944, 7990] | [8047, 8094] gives 212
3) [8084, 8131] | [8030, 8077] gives 216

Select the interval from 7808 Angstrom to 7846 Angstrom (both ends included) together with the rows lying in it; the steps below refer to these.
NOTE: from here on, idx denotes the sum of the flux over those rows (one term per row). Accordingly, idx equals 4533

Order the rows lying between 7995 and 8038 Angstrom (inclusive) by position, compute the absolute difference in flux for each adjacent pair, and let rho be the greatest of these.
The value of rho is 13.6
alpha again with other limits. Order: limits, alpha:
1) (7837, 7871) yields 0.5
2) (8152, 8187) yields -1.2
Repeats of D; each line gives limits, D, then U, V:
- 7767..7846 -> -0.0007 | -0.15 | 205.8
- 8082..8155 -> 0.0003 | 0.06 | 209.6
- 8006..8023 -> 0.0022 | 0.47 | 212.8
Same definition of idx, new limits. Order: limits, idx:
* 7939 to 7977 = 4549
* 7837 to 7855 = 2166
